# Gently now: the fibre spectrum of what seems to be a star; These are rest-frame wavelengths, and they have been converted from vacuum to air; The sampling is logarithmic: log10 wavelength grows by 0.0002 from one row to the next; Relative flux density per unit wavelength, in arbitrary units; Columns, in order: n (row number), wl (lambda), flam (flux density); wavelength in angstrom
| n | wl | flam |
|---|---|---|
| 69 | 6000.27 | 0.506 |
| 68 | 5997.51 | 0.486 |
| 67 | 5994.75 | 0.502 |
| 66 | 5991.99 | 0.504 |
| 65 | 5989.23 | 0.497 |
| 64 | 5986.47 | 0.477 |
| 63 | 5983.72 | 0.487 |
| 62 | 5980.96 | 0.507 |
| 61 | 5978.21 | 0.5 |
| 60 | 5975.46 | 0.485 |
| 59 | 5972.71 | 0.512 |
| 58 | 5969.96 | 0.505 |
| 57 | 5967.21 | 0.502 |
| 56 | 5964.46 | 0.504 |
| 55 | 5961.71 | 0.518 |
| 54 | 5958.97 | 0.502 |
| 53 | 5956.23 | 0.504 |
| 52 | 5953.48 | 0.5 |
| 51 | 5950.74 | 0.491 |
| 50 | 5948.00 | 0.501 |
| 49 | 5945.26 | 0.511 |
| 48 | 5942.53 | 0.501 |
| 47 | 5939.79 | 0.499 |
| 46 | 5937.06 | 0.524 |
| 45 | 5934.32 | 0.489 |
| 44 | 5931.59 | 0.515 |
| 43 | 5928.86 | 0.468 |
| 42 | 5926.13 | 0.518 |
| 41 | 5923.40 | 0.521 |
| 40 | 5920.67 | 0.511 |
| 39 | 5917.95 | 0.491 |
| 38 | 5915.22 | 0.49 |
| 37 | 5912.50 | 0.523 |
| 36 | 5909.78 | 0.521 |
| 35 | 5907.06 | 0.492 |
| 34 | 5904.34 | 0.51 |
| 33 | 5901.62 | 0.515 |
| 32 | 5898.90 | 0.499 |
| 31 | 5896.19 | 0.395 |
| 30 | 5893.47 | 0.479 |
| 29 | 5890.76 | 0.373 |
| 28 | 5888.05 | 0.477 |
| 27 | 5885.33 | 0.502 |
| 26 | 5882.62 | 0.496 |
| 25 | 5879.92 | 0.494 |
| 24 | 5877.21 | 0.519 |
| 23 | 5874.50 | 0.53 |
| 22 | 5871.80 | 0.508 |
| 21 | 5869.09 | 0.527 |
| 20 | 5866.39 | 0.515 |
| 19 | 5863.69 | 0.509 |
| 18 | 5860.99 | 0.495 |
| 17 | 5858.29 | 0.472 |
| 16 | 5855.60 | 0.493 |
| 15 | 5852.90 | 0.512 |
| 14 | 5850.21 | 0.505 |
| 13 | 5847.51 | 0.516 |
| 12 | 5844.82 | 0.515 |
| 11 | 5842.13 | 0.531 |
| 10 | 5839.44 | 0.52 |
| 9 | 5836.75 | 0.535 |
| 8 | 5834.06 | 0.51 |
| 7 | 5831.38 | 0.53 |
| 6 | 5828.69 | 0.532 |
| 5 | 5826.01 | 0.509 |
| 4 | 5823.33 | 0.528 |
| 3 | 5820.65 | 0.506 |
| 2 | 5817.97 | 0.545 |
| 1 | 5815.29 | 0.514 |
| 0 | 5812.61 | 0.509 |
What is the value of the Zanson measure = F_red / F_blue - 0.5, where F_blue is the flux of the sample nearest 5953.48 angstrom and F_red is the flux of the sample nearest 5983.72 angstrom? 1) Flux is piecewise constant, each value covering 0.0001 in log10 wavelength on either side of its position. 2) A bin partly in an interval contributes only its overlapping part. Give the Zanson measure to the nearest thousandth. 0.474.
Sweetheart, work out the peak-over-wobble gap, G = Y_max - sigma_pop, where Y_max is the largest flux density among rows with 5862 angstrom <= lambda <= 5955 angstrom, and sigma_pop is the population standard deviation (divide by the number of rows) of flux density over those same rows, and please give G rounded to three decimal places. 0.498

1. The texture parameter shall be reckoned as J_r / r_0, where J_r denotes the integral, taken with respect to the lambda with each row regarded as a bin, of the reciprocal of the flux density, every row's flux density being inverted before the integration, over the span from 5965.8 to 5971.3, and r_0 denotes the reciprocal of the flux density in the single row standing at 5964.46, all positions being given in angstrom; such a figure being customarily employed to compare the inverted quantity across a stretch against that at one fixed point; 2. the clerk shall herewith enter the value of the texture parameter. 5.50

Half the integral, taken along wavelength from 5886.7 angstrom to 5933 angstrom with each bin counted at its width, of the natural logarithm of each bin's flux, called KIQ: -16.7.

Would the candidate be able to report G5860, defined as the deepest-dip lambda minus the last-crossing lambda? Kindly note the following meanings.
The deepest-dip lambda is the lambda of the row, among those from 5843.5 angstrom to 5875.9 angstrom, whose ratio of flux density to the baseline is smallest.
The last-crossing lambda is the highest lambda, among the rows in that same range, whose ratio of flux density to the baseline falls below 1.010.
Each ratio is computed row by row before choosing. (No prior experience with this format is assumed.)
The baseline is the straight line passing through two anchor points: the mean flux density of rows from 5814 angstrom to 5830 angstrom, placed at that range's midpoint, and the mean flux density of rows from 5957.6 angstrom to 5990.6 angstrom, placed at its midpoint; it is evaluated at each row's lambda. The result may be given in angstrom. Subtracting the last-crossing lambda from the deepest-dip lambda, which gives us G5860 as -13.5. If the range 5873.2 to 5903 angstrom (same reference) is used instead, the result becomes -10.9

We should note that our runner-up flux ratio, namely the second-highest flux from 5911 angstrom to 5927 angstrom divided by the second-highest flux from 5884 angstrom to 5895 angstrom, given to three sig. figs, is 1.09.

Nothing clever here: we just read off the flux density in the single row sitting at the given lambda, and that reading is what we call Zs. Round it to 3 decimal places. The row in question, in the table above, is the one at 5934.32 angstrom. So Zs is 0.489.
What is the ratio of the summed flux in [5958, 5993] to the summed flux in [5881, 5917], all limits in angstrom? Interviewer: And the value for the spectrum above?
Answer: 1.04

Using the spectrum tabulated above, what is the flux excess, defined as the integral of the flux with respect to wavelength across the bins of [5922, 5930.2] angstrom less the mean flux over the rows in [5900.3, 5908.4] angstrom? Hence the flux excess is 3.61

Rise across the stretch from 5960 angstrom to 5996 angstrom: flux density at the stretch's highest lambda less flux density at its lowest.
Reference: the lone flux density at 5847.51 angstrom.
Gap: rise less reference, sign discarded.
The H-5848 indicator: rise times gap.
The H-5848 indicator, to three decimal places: -0.009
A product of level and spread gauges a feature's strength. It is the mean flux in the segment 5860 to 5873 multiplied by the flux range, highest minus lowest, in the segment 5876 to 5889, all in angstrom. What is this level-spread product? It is 0.021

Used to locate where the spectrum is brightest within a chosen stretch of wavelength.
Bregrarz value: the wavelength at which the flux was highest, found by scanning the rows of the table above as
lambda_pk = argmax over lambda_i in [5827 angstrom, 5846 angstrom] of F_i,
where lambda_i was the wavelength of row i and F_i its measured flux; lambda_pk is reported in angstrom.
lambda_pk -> 5836.75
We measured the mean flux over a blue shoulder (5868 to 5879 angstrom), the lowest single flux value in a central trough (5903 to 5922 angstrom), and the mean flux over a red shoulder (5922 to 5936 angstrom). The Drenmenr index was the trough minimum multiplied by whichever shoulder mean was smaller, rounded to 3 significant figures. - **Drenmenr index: 0.246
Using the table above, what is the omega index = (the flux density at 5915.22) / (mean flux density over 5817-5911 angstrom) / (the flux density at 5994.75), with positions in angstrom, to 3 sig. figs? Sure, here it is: 1.94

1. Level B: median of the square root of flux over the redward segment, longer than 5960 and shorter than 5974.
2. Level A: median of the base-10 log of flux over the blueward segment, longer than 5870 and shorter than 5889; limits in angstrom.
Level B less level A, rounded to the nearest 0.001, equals 1.010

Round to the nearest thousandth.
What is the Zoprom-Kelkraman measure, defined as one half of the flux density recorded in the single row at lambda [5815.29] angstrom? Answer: 0.257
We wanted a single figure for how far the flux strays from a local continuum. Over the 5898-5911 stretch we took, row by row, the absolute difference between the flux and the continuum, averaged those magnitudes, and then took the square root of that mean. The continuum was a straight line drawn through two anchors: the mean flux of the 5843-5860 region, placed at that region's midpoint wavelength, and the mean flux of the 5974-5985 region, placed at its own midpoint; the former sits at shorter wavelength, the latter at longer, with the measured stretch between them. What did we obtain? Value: 0.11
